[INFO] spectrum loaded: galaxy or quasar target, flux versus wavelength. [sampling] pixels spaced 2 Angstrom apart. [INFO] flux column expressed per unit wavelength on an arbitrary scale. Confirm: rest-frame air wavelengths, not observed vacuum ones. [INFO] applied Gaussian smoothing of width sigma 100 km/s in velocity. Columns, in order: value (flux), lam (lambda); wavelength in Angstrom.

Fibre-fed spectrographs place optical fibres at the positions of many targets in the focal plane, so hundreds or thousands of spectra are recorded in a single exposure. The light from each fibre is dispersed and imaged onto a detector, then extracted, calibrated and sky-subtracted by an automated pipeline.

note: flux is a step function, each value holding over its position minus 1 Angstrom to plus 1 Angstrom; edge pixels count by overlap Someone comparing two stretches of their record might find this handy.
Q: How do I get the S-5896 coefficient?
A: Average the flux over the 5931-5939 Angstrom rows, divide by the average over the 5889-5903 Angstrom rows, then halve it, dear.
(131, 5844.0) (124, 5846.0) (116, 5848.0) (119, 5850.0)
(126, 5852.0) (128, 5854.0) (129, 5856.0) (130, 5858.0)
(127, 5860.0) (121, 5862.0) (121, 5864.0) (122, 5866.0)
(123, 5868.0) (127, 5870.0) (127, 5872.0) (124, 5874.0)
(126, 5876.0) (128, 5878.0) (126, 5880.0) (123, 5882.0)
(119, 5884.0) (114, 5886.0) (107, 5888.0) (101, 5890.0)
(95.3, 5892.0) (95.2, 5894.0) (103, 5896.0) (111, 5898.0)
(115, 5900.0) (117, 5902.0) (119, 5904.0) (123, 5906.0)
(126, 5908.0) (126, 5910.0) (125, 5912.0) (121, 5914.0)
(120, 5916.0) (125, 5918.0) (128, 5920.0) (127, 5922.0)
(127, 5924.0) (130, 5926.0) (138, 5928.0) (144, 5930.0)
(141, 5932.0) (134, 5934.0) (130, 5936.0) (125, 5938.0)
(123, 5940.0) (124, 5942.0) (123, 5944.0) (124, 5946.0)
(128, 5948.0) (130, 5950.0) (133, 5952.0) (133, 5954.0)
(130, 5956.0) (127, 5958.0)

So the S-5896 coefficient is 0.63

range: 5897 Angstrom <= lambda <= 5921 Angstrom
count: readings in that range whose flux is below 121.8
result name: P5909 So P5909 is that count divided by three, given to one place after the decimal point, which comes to 2.0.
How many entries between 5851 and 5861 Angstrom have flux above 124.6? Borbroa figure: 5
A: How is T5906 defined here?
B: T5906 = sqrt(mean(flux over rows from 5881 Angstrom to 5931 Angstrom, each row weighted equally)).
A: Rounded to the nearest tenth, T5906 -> 10.9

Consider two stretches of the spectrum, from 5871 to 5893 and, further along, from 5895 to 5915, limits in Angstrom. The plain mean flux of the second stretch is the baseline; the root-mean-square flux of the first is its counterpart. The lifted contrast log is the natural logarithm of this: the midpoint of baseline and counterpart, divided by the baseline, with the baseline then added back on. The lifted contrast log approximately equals 4.78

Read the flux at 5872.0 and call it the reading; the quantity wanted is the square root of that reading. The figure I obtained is 11.27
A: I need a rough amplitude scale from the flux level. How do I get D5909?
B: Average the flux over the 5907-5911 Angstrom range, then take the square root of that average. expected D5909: 11.2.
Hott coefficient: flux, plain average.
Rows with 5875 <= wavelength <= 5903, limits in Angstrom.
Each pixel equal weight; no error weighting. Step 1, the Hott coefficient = 113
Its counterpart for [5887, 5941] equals 121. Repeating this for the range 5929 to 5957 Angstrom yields 130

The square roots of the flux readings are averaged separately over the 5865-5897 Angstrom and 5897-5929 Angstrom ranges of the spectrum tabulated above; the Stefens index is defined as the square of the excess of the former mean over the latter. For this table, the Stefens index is 0.12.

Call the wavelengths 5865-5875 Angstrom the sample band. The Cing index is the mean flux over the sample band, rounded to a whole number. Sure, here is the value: 125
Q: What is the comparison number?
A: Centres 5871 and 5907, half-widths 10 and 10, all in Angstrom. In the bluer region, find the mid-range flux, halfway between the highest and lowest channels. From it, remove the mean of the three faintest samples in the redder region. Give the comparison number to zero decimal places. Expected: 10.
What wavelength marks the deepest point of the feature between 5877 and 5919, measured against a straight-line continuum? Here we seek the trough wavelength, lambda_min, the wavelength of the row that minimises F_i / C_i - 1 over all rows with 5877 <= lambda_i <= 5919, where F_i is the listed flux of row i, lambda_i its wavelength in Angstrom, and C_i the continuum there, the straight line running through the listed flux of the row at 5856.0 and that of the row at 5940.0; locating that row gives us 5892.0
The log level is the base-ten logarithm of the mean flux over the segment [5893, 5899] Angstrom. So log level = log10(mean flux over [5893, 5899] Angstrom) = 2.01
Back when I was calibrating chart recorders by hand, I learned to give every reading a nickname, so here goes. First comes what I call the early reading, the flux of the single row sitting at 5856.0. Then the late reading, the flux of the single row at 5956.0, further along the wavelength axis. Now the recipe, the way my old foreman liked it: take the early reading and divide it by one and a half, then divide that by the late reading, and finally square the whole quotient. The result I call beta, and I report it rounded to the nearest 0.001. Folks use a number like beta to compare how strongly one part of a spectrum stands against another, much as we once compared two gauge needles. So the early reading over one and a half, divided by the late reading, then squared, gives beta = 0.438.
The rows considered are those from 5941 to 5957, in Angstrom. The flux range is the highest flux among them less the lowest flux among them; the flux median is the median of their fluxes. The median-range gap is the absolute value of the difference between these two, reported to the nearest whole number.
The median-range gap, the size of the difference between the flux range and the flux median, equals 119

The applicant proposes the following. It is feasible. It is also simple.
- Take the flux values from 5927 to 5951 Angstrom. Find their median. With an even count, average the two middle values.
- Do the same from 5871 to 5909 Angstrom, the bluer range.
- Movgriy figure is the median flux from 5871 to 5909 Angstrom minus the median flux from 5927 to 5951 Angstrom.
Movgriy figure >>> -10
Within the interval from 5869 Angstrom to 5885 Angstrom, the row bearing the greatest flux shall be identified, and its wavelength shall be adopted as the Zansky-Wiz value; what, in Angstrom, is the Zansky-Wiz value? 5878.0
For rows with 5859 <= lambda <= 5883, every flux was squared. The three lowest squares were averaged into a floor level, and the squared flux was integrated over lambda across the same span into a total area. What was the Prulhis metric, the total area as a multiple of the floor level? 25.3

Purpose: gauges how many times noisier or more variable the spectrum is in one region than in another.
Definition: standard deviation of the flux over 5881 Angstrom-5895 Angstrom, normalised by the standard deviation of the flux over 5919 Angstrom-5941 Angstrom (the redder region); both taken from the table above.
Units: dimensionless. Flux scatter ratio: 1.6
